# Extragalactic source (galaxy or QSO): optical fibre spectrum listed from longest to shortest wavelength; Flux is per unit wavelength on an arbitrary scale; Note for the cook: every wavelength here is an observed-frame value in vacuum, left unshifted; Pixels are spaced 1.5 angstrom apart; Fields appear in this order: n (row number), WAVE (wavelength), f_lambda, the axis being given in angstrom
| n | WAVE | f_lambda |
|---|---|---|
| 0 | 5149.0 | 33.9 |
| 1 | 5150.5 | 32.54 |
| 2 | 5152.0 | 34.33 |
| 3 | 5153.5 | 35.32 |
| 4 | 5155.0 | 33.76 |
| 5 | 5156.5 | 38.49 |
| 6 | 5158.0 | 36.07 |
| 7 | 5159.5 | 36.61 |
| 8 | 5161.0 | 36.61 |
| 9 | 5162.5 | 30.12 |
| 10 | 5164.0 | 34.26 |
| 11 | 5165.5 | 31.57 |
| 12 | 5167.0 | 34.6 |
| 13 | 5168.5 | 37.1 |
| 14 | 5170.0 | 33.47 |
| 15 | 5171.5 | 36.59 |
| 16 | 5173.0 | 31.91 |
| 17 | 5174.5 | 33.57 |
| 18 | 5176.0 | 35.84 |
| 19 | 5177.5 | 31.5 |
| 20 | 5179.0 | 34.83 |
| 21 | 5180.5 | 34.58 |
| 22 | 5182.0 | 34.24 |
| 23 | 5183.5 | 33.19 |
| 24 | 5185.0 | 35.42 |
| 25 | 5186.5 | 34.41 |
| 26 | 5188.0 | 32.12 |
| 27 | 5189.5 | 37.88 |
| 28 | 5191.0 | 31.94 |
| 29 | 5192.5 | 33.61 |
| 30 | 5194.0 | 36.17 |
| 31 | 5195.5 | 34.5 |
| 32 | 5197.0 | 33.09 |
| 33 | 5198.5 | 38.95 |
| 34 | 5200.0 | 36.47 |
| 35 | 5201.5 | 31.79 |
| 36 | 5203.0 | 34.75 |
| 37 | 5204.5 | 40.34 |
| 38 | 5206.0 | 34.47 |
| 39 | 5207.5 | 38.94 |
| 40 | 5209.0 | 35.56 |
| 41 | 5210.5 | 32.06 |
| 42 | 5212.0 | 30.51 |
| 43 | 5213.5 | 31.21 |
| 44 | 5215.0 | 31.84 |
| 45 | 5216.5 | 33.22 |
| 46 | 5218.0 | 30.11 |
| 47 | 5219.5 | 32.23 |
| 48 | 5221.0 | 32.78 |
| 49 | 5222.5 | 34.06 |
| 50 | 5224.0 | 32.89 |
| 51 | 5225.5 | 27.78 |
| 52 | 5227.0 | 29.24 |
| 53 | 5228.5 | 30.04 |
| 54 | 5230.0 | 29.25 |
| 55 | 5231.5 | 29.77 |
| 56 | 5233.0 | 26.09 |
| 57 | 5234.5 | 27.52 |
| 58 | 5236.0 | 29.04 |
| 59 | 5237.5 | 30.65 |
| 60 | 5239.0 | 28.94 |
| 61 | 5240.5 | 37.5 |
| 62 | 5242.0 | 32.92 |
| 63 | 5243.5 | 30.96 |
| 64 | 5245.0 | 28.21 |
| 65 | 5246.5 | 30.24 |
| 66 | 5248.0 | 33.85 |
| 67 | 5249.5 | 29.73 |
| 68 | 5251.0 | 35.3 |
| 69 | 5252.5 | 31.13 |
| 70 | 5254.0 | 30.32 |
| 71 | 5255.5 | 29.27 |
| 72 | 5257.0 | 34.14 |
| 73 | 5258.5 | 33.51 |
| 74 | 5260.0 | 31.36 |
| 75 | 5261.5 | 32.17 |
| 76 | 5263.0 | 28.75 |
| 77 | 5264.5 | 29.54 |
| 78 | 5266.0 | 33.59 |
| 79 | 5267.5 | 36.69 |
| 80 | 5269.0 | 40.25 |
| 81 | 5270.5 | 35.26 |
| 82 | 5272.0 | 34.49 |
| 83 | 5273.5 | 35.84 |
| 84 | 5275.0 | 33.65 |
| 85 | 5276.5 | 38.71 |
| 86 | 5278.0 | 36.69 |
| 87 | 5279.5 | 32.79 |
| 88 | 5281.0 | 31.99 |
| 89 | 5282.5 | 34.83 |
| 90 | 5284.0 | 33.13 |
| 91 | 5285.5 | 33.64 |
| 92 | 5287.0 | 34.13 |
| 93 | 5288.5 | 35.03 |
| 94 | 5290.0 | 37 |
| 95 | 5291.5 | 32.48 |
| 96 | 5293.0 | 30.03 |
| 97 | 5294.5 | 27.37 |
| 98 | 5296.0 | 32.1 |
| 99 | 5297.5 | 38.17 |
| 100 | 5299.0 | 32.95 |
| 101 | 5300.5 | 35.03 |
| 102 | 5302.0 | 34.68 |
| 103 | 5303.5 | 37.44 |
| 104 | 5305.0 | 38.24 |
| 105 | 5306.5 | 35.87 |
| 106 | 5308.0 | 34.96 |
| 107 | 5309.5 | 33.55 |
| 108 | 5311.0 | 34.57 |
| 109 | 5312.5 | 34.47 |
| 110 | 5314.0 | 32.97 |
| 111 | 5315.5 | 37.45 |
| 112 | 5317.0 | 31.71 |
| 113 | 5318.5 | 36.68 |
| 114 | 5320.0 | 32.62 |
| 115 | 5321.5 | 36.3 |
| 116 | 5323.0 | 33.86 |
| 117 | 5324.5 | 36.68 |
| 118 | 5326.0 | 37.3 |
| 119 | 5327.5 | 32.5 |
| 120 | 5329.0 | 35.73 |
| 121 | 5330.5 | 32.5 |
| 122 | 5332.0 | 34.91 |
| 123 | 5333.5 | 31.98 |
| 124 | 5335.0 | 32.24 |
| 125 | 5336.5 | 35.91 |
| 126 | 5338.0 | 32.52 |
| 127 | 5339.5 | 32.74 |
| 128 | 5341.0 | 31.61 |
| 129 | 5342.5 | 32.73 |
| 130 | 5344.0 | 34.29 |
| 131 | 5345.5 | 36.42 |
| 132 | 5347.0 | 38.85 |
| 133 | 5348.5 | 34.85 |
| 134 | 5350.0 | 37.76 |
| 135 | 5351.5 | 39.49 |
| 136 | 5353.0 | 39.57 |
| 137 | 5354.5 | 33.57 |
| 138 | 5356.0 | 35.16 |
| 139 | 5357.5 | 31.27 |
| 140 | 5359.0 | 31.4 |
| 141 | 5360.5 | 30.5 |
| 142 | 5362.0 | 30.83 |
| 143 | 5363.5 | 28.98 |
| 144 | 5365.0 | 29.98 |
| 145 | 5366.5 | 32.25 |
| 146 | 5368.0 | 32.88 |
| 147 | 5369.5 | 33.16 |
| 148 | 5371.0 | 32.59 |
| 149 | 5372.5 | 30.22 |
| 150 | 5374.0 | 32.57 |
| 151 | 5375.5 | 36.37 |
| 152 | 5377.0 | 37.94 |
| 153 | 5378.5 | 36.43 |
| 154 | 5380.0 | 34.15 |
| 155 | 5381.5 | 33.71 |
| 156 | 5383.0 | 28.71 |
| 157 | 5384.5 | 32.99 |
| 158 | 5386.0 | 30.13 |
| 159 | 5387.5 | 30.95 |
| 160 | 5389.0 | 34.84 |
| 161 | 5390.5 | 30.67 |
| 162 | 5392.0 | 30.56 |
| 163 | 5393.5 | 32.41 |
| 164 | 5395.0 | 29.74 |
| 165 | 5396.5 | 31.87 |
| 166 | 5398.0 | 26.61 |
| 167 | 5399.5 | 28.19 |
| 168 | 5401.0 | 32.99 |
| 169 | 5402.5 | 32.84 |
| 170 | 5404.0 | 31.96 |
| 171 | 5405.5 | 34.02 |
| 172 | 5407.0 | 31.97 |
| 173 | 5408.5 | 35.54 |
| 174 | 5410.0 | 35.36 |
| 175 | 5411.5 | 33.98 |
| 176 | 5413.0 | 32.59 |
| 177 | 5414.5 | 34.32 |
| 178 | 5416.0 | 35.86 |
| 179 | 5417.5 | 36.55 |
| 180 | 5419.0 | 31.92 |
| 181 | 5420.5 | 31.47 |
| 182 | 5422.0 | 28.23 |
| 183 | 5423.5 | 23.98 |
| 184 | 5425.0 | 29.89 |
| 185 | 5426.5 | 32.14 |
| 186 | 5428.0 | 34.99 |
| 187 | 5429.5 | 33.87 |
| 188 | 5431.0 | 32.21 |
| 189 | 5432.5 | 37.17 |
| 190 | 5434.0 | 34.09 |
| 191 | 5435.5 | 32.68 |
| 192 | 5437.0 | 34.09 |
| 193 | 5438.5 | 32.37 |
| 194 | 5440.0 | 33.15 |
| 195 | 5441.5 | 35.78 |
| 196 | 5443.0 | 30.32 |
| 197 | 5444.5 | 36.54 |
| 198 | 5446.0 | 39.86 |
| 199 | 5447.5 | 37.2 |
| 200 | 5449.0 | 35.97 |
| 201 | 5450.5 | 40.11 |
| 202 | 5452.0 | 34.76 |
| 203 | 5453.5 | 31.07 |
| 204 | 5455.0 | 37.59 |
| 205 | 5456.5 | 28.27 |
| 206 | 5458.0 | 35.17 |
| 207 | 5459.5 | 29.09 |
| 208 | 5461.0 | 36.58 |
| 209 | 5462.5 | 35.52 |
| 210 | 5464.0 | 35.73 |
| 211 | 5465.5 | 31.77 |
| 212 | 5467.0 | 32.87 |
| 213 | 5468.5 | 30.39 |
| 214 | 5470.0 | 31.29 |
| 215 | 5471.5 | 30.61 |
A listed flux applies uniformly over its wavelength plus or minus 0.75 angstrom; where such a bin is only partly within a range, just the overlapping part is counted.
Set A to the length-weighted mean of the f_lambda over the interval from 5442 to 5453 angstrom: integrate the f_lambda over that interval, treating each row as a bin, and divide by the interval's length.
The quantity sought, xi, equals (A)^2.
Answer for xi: 1315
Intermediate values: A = 36.3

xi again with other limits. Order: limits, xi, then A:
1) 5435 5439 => 1096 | 33.1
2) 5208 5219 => 1039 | 32.2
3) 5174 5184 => 1156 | 34.0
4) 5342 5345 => 1144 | 33.8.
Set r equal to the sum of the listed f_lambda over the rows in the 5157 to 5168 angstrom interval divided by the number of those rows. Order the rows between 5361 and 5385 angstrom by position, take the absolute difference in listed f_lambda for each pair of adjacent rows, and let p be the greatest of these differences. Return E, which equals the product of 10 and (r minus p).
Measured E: 293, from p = 5.0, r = 34.3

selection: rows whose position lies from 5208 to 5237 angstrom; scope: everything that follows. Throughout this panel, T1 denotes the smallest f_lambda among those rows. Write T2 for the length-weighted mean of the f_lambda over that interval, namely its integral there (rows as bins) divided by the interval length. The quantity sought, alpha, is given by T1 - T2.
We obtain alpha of -4.8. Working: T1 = 26.09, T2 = 30.9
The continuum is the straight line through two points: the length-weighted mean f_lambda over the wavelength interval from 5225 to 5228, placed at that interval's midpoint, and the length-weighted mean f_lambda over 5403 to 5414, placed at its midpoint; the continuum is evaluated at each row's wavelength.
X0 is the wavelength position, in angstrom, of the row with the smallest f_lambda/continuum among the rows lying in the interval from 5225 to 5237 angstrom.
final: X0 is 5233.0 angstrom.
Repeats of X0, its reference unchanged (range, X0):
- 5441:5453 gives 5443.0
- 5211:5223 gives 5218.0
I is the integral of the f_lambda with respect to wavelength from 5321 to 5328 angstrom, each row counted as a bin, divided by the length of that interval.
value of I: 35.4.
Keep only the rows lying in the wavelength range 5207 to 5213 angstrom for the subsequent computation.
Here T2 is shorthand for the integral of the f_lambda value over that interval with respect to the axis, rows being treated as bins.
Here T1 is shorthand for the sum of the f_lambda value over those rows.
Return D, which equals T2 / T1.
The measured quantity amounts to 1.49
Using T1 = 137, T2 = 204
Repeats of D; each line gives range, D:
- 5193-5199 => 1.49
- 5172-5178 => 1.51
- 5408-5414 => 1.50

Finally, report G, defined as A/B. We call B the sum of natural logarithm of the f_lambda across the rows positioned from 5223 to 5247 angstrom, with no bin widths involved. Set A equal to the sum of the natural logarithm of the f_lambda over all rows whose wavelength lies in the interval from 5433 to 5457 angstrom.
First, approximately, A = 56.6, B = 54.4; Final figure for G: 1.04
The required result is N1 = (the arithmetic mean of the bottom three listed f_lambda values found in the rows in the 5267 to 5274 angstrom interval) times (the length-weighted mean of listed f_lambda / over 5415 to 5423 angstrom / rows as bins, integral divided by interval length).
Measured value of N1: 1147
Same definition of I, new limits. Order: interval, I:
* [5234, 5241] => 30.6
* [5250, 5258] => 32.0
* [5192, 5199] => 35.2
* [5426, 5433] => 34.0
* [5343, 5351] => 36.4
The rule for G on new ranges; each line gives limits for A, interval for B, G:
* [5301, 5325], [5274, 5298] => 1.01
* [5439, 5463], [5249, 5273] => 1.02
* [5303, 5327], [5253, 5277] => 1.01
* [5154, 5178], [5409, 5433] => 1.02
